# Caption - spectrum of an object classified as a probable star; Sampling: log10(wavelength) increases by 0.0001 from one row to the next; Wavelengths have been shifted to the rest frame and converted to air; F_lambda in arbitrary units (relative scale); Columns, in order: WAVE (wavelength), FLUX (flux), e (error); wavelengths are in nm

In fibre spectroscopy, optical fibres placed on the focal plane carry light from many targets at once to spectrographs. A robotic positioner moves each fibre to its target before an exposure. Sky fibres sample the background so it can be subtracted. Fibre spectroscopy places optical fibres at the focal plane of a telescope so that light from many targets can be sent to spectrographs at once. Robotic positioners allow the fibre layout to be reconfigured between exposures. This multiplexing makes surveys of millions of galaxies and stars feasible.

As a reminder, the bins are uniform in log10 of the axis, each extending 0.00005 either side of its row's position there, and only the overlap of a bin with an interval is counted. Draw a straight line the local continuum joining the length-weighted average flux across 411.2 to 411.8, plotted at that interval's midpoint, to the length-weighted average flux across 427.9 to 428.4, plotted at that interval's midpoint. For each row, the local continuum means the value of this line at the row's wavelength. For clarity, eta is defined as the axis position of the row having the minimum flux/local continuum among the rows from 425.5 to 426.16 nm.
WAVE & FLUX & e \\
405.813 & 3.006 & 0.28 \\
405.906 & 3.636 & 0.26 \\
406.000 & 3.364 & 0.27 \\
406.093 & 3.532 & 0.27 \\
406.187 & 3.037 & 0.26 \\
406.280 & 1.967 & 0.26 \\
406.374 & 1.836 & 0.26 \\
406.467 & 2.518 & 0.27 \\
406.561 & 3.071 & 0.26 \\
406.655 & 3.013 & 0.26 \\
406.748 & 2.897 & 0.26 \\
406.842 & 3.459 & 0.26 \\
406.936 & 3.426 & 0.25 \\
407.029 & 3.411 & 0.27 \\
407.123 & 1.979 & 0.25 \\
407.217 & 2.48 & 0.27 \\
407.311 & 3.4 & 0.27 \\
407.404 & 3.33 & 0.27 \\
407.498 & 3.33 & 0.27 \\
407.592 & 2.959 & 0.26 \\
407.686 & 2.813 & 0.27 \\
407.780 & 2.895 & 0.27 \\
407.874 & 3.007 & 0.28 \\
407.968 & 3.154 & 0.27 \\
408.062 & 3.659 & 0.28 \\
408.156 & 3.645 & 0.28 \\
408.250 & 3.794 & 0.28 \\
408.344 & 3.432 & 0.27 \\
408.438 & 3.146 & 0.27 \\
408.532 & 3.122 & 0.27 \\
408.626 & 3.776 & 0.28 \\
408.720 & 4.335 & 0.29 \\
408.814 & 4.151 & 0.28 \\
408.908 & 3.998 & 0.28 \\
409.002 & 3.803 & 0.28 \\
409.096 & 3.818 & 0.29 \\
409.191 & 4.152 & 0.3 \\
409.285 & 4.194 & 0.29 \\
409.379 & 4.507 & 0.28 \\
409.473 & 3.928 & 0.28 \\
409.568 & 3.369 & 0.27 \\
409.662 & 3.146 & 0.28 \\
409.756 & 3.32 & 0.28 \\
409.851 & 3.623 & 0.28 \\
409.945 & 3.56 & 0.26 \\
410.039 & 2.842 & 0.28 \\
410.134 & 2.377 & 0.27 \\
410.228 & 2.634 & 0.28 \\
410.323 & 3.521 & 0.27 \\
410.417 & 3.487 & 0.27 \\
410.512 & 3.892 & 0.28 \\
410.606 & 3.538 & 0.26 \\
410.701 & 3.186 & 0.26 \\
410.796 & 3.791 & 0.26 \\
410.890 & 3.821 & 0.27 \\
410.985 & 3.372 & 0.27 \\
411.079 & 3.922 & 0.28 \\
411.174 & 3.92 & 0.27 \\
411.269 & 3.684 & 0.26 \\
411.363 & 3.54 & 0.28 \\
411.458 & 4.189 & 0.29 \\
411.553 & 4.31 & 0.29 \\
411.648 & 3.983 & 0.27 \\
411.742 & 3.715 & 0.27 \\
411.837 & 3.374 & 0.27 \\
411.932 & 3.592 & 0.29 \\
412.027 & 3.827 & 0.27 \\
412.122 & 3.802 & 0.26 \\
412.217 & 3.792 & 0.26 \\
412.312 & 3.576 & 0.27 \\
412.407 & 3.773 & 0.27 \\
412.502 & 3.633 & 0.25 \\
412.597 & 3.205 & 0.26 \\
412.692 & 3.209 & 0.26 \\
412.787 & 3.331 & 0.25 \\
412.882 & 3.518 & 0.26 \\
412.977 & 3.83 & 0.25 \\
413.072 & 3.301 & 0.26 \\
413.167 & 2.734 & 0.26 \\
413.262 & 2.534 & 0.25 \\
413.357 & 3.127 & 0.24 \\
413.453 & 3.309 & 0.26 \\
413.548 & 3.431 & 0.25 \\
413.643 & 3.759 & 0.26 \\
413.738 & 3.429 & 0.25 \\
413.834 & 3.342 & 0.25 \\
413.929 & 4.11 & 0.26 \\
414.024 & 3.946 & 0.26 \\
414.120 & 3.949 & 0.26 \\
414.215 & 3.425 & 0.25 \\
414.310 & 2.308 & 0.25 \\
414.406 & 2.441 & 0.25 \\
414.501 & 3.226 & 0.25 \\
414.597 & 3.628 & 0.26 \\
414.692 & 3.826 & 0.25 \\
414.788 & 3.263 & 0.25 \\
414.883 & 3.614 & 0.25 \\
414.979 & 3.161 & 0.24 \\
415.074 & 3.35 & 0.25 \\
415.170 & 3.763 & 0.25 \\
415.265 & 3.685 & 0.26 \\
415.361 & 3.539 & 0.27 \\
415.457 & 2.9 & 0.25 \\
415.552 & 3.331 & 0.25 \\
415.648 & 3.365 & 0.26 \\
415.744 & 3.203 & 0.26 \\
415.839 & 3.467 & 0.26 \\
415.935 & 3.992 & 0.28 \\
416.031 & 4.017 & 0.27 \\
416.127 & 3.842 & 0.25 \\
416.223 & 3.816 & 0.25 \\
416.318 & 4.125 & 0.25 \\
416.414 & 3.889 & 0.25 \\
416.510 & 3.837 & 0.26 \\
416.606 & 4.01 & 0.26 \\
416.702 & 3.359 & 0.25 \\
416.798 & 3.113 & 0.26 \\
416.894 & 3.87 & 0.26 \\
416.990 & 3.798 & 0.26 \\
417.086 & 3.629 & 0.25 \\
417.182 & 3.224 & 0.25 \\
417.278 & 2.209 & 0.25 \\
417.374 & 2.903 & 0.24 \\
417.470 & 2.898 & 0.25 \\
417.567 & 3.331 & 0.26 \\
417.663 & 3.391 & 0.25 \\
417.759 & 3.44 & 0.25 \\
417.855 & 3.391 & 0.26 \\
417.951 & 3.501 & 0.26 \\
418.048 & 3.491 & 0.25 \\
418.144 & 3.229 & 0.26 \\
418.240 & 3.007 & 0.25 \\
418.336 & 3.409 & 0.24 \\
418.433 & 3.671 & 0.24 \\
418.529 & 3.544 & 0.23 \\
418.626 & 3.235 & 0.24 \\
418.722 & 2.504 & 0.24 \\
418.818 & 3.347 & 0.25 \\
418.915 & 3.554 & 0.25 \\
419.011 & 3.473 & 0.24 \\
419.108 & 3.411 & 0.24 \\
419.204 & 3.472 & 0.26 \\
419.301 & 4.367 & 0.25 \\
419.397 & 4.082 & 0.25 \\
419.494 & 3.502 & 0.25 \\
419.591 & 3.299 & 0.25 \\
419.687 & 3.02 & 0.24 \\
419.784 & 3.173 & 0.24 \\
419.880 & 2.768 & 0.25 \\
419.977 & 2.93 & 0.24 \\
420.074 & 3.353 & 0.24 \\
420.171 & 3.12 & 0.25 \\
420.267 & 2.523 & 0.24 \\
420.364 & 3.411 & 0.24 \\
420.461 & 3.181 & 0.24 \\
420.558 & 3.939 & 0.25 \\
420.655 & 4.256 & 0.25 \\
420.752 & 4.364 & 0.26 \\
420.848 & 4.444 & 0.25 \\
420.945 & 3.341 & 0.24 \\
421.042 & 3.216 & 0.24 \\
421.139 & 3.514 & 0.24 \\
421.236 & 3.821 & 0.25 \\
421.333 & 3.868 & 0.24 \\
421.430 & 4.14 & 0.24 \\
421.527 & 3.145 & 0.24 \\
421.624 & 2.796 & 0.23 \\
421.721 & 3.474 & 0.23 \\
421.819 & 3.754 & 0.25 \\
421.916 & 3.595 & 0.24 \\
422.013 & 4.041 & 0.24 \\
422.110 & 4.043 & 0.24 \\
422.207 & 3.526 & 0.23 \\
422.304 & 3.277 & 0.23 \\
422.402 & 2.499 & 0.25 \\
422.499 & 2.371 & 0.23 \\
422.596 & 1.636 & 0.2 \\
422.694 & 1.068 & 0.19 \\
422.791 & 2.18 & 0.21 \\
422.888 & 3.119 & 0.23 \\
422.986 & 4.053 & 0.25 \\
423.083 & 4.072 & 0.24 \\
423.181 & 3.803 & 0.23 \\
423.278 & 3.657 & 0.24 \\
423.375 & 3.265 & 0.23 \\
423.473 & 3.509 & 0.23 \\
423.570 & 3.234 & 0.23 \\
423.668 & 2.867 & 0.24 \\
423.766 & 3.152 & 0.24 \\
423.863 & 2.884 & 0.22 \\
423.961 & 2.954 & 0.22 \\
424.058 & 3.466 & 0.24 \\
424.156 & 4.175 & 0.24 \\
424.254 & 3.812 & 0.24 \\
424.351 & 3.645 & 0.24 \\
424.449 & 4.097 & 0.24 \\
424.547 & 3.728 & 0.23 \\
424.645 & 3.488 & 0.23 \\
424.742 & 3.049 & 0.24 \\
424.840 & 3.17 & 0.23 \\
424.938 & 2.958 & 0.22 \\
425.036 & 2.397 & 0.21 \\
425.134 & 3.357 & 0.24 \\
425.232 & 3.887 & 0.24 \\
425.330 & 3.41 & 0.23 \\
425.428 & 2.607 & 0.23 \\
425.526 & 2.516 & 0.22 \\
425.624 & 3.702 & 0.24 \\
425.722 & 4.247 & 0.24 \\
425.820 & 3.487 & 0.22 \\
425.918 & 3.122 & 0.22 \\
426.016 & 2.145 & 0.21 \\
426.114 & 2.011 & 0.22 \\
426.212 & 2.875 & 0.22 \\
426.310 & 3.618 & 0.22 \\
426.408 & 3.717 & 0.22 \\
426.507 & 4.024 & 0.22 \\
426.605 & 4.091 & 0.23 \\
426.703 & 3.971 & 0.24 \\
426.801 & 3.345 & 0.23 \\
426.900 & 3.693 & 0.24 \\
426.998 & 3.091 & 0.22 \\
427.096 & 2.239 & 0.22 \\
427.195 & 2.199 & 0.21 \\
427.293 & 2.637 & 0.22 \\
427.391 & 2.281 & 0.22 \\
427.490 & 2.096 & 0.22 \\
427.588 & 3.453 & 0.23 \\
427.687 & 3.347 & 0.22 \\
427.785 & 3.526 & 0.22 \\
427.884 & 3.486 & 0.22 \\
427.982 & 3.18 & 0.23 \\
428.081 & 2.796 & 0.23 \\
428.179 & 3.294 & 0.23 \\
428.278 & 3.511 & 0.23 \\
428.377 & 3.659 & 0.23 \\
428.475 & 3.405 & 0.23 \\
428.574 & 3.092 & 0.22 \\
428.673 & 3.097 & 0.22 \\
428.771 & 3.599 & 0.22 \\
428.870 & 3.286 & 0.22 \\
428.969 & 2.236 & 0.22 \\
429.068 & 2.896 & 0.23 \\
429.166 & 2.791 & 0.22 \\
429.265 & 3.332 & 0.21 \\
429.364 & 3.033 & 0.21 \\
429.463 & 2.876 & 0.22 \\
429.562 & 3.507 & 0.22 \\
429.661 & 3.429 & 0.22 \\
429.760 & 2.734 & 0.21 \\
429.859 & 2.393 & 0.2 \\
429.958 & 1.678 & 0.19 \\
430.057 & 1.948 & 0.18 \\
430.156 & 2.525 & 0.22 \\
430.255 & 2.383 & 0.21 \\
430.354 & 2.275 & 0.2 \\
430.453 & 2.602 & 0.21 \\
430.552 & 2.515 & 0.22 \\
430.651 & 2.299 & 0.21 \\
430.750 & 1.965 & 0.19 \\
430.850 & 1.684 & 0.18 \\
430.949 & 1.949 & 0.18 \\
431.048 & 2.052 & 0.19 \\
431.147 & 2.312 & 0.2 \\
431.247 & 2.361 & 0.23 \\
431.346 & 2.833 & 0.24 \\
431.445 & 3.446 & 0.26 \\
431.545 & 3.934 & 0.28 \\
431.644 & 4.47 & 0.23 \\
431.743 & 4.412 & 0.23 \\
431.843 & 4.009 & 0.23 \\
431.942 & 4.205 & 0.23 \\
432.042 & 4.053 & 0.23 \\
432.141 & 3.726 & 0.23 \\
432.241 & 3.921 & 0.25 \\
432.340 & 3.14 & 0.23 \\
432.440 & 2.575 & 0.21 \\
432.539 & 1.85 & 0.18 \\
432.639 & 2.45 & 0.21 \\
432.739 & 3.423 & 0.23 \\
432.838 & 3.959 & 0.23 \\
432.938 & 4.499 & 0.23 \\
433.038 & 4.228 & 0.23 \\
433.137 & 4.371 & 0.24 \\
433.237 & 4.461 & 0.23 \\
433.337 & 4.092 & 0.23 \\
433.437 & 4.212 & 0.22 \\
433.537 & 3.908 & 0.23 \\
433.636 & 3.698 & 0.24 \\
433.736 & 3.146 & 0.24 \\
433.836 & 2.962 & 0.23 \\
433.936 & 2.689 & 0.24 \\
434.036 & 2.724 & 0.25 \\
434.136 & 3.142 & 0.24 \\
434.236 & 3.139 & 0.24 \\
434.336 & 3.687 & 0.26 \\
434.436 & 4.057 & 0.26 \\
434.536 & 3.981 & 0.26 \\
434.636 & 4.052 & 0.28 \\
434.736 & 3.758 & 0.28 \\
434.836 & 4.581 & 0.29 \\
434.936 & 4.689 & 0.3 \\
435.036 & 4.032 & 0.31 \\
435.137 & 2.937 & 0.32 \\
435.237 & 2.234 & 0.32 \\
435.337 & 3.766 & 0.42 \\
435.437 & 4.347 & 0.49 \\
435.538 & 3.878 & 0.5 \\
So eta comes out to 426.114 nm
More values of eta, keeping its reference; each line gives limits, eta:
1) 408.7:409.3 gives 409.002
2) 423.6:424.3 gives 423.668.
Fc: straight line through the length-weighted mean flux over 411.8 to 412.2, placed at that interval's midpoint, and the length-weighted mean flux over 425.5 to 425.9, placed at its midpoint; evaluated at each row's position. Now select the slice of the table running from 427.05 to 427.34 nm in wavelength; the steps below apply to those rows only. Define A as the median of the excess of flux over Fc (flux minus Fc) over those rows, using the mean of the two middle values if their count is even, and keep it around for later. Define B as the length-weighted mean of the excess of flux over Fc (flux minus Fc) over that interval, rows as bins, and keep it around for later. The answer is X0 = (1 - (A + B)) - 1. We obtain 2.4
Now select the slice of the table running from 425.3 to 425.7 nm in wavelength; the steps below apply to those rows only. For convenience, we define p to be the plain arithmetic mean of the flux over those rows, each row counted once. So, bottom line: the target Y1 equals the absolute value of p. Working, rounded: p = 3.06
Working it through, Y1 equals 3.1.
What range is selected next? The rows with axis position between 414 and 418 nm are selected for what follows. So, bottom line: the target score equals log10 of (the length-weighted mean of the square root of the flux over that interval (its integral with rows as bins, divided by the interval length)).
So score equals 0.27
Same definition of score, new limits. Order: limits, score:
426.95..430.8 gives 0.22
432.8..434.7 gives 0.28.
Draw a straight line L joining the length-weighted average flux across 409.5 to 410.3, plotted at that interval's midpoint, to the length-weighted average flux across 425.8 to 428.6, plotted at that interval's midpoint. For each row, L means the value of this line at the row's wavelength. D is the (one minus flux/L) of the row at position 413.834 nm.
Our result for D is -0.06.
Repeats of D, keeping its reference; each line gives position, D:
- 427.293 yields 0.16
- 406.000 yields -0.07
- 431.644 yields -0.42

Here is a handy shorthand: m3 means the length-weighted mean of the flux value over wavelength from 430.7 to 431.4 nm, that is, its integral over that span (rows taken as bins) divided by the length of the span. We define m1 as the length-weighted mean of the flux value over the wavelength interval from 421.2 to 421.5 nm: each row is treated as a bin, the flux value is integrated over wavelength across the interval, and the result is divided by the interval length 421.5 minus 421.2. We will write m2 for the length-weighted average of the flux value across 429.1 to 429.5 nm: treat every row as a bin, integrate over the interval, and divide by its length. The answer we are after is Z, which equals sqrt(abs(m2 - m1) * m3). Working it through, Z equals 1.4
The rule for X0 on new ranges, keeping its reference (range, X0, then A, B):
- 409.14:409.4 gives -1.1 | 0.50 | 0.56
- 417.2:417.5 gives 1.6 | -0.71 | -0.89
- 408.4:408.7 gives 0.8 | -0.55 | -0.26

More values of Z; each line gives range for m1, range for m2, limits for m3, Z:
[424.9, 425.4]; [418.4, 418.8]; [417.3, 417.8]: 0.4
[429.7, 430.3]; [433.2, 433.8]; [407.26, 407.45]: 2.3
